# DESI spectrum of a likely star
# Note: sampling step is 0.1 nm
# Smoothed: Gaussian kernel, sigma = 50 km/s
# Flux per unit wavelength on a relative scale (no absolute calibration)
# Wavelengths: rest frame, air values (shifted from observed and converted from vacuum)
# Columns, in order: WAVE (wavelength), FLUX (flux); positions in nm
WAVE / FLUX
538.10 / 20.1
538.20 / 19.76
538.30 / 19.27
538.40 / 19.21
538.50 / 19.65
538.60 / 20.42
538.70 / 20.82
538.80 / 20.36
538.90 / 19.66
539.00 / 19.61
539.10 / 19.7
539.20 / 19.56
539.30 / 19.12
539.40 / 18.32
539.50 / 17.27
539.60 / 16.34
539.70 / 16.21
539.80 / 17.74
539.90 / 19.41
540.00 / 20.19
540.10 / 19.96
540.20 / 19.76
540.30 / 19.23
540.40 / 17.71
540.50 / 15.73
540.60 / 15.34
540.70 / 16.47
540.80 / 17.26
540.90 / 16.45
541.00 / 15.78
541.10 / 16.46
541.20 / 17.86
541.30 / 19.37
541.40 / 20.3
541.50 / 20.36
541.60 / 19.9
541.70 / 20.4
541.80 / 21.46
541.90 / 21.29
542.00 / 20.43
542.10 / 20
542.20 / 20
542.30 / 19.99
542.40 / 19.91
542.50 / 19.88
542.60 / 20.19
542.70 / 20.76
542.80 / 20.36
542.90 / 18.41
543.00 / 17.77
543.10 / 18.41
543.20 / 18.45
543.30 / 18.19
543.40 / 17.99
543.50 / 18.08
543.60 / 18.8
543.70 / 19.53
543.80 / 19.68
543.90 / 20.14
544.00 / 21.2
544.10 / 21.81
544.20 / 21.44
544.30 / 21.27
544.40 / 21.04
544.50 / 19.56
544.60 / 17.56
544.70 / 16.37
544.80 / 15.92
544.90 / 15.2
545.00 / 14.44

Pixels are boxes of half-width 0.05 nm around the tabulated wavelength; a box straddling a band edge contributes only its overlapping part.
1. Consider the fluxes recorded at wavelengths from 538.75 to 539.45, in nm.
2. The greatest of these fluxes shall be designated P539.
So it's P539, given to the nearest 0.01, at 20.36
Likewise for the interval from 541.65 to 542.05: 21.46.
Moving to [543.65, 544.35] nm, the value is 21.81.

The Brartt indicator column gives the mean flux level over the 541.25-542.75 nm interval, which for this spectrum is 20.28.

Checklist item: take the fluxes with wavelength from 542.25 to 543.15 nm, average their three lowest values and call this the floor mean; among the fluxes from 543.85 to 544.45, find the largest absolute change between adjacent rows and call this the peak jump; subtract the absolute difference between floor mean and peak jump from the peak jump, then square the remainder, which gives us 258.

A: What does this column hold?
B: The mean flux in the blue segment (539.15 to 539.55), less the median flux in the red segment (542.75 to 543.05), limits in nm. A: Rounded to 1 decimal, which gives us 0.2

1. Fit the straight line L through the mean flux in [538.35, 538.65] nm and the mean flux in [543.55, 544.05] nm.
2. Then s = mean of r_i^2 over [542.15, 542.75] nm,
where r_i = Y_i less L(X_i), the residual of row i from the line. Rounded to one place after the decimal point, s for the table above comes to 0.2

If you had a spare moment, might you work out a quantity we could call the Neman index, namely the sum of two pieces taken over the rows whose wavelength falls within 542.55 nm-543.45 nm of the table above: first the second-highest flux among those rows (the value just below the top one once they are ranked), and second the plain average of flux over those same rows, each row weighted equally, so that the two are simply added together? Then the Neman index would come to 39.3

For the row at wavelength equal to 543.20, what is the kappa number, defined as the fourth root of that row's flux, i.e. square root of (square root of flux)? 2.07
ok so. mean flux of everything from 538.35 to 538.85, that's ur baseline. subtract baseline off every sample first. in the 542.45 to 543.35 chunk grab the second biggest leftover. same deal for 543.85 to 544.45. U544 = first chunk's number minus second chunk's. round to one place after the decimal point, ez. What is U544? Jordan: -1.1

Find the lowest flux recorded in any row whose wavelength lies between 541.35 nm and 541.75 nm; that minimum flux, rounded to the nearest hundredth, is 19.90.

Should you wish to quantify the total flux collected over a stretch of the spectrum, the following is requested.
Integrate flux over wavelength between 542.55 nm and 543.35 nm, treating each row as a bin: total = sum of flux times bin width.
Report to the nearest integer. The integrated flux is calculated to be 15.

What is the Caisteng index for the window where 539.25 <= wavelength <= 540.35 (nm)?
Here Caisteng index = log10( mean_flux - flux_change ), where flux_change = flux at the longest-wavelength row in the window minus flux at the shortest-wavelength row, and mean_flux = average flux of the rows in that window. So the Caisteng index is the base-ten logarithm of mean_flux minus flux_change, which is 1.26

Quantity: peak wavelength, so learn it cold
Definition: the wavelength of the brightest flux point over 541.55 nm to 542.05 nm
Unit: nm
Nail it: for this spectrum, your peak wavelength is 541.80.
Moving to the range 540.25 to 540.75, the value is 540.30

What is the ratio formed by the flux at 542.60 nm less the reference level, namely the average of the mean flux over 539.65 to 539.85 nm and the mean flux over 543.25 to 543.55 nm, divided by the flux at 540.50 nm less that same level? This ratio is -1.5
